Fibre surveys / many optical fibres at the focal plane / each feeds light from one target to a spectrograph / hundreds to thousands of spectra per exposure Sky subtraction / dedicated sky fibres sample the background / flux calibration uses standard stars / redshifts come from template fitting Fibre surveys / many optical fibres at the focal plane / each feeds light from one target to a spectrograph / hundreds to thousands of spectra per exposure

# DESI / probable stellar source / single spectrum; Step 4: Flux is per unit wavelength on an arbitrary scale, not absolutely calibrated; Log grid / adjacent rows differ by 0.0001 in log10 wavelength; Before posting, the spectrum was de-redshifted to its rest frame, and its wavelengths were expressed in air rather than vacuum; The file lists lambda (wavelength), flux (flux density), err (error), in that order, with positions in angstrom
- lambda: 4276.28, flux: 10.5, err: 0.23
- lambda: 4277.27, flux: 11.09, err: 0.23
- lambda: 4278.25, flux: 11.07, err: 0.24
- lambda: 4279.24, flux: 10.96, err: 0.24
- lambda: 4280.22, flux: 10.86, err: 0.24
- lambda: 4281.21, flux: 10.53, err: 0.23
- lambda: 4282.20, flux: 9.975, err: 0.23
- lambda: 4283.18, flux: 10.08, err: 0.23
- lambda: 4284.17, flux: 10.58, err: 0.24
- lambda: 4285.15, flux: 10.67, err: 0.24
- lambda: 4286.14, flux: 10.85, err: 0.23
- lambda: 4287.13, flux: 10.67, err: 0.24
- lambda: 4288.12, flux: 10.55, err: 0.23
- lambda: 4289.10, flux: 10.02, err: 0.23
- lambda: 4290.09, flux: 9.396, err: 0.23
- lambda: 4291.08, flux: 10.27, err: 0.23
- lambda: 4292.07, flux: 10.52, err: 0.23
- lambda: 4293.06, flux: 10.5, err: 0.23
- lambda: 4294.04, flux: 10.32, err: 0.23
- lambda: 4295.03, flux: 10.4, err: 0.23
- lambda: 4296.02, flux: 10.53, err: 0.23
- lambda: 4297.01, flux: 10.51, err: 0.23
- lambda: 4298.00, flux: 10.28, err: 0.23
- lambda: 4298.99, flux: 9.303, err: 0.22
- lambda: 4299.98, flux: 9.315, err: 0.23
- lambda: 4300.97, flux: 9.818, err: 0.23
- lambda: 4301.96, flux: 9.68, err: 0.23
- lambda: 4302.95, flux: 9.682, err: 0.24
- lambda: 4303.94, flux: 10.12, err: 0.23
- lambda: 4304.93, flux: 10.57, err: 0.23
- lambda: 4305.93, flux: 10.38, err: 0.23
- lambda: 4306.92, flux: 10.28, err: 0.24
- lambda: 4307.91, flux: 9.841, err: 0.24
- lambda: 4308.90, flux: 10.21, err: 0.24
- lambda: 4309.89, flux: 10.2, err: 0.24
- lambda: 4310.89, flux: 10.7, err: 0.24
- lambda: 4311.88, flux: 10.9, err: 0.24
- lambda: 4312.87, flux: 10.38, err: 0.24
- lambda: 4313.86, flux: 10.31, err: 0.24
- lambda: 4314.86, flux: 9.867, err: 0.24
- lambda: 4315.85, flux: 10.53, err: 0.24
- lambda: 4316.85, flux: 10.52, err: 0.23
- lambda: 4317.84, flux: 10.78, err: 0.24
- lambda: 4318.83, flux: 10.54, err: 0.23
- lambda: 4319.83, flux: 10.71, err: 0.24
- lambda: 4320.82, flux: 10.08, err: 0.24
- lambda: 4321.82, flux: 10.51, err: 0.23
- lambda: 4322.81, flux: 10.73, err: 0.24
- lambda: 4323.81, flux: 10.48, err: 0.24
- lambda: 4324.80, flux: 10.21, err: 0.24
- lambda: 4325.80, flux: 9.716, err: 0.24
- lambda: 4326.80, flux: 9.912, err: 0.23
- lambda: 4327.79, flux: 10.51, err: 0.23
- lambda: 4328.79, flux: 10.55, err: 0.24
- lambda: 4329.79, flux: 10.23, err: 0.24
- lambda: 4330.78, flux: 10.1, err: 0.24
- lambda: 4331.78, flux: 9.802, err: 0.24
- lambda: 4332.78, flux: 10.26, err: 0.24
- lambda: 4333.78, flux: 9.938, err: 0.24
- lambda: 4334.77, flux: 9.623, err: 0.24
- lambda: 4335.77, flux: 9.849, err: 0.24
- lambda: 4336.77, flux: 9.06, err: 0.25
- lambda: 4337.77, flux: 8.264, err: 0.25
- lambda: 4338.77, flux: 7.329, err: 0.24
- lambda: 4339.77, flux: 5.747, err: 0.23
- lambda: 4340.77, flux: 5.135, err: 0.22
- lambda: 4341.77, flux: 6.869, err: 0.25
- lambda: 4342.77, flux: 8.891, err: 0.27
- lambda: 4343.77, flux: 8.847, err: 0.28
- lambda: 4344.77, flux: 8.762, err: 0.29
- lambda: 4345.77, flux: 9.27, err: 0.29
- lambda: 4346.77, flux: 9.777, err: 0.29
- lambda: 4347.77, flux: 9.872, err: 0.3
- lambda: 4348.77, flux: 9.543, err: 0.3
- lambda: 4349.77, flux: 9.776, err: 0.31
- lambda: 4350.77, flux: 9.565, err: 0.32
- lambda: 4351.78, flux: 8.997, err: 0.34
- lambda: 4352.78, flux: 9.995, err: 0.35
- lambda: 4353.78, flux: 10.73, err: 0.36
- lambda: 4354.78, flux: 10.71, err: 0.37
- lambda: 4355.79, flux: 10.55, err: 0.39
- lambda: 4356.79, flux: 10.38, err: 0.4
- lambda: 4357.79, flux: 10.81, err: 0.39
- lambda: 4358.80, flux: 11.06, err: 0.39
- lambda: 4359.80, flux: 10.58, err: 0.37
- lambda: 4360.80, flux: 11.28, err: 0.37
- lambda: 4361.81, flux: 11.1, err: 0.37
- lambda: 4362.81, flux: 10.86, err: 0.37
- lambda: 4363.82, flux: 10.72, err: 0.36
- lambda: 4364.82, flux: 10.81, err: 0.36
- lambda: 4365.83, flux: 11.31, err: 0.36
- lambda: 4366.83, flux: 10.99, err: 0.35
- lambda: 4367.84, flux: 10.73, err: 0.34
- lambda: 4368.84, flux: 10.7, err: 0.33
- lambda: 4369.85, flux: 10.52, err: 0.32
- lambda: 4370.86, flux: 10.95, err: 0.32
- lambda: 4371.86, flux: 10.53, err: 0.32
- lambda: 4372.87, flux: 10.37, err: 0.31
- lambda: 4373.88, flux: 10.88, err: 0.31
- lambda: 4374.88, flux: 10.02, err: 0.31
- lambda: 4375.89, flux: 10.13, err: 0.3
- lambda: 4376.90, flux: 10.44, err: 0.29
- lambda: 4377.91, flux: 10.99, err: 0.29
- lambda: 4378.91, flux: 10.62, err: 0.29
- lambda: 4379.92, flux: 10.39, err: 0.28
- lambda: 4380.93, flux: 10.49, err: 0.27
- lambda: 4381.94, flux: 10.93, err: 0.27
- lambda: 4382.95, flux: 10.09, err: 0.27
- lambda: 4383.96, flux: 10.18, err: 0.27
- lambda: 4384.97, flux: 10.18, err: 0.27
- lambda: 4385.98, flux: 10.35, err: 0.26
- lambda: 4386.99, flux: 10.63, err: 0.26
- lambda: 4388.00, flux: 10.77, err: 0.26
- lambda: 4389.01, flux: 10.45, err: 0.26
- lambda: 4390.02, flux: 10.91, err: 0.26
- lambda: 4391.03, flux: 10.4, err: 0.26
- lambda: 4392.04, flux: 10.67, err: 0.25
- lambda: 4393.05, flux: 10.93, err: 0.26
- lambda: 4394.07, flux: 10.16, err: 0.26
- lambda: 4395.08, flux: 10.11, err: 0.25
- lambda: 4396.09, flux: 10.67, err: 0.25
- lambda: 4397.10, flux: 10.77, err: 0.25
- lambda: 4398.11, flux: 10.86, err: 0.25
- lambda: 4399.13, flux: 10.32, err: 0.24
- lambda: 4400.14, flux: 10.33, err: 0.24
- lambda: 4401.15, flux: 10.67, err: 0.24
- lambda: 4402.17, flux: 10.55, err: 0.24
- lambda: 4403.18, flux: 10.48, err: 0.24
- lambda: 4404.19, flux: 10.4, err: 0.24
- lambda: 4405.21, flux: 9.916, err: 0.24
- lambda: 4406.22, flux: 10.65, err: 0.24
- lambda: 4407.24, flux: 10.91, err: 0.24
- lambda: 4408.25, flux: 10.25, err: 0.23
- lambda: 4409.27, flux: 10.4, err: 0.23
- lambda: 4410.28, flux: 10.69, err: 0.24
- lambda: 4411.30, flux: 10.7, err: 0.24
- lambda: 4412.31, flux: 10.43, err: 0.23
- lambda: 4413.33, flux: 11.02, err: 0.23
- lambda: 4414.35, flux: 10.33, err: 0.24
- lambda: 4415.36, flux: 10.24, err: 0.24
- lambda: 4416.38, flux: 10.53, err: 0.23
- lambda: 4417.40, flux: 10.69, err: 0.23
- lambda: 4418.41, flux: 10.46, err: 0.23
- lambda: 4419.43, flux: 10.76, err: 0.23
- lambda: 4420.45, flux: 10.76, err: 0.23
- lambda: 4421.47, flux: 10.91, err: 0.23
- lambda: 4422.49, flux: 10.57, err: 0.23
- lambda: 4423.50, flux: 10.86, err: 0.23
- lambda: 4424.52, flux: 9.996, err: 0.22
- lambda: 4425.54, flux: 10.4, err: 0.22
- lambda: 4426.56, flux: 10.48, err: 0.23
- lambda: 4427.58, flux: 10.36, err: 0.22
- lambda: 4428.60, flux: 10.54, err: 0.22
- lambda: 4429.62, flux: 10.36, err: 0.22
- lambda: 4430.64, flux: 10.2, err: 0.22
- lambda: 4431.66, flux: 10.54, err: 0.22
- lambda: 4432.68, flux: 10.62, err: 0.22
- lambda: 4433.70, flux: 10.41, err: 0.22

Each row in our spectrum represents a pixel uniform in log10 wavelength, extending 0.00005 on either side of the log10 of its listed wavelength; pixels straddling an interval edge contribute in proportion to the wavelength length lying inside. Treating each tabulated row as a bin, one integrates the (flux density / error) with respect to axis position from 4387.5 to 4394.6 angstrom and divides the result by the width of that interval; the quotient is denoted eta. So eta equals 41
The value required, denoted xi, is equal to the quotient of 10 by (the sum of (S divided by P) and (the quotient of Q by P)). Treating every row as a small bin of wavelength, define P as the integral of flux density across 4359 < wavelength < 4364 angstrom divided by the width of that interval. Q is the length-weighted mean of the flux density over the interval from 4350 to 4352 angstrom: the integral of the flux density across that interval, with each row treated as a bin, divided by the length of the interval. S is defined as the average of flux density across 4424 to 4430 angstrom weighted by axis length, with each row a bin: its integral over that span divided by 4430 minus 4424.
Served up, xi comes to 5.5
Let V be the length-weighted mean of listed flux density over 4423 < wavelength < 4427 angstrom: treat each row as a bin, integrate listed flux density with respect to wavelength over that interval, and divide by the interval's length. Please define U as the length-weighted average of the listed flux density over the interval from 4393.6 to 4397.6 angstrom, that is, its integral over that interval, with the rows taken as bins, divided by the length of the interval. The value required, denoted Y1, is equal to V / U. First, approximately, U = 10.4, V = 10.42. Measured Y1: 1.00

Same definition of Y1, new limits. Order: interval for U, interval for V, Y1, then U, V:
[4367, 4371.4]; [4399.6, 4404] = 0.98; 10.7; 10.52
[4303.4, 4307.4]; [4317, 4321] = 1.03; 10.3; 10.58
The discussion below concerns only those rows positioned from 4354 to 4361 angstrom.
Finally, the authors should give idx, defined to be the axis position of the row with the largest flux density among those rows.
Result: 4360.80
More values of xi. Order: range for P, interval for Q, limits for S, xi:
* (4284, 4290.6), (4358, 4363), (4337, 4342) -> 5.8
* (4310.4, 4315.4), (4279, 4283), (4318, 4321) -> 5.0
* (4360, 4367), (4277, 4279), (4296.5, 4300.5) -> 5.3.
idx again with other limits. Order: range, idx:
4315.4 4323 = 4317.84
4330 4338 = 4332.78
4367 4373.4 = 4370.86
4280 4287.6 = 4280.22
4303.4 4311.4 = 4310.89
